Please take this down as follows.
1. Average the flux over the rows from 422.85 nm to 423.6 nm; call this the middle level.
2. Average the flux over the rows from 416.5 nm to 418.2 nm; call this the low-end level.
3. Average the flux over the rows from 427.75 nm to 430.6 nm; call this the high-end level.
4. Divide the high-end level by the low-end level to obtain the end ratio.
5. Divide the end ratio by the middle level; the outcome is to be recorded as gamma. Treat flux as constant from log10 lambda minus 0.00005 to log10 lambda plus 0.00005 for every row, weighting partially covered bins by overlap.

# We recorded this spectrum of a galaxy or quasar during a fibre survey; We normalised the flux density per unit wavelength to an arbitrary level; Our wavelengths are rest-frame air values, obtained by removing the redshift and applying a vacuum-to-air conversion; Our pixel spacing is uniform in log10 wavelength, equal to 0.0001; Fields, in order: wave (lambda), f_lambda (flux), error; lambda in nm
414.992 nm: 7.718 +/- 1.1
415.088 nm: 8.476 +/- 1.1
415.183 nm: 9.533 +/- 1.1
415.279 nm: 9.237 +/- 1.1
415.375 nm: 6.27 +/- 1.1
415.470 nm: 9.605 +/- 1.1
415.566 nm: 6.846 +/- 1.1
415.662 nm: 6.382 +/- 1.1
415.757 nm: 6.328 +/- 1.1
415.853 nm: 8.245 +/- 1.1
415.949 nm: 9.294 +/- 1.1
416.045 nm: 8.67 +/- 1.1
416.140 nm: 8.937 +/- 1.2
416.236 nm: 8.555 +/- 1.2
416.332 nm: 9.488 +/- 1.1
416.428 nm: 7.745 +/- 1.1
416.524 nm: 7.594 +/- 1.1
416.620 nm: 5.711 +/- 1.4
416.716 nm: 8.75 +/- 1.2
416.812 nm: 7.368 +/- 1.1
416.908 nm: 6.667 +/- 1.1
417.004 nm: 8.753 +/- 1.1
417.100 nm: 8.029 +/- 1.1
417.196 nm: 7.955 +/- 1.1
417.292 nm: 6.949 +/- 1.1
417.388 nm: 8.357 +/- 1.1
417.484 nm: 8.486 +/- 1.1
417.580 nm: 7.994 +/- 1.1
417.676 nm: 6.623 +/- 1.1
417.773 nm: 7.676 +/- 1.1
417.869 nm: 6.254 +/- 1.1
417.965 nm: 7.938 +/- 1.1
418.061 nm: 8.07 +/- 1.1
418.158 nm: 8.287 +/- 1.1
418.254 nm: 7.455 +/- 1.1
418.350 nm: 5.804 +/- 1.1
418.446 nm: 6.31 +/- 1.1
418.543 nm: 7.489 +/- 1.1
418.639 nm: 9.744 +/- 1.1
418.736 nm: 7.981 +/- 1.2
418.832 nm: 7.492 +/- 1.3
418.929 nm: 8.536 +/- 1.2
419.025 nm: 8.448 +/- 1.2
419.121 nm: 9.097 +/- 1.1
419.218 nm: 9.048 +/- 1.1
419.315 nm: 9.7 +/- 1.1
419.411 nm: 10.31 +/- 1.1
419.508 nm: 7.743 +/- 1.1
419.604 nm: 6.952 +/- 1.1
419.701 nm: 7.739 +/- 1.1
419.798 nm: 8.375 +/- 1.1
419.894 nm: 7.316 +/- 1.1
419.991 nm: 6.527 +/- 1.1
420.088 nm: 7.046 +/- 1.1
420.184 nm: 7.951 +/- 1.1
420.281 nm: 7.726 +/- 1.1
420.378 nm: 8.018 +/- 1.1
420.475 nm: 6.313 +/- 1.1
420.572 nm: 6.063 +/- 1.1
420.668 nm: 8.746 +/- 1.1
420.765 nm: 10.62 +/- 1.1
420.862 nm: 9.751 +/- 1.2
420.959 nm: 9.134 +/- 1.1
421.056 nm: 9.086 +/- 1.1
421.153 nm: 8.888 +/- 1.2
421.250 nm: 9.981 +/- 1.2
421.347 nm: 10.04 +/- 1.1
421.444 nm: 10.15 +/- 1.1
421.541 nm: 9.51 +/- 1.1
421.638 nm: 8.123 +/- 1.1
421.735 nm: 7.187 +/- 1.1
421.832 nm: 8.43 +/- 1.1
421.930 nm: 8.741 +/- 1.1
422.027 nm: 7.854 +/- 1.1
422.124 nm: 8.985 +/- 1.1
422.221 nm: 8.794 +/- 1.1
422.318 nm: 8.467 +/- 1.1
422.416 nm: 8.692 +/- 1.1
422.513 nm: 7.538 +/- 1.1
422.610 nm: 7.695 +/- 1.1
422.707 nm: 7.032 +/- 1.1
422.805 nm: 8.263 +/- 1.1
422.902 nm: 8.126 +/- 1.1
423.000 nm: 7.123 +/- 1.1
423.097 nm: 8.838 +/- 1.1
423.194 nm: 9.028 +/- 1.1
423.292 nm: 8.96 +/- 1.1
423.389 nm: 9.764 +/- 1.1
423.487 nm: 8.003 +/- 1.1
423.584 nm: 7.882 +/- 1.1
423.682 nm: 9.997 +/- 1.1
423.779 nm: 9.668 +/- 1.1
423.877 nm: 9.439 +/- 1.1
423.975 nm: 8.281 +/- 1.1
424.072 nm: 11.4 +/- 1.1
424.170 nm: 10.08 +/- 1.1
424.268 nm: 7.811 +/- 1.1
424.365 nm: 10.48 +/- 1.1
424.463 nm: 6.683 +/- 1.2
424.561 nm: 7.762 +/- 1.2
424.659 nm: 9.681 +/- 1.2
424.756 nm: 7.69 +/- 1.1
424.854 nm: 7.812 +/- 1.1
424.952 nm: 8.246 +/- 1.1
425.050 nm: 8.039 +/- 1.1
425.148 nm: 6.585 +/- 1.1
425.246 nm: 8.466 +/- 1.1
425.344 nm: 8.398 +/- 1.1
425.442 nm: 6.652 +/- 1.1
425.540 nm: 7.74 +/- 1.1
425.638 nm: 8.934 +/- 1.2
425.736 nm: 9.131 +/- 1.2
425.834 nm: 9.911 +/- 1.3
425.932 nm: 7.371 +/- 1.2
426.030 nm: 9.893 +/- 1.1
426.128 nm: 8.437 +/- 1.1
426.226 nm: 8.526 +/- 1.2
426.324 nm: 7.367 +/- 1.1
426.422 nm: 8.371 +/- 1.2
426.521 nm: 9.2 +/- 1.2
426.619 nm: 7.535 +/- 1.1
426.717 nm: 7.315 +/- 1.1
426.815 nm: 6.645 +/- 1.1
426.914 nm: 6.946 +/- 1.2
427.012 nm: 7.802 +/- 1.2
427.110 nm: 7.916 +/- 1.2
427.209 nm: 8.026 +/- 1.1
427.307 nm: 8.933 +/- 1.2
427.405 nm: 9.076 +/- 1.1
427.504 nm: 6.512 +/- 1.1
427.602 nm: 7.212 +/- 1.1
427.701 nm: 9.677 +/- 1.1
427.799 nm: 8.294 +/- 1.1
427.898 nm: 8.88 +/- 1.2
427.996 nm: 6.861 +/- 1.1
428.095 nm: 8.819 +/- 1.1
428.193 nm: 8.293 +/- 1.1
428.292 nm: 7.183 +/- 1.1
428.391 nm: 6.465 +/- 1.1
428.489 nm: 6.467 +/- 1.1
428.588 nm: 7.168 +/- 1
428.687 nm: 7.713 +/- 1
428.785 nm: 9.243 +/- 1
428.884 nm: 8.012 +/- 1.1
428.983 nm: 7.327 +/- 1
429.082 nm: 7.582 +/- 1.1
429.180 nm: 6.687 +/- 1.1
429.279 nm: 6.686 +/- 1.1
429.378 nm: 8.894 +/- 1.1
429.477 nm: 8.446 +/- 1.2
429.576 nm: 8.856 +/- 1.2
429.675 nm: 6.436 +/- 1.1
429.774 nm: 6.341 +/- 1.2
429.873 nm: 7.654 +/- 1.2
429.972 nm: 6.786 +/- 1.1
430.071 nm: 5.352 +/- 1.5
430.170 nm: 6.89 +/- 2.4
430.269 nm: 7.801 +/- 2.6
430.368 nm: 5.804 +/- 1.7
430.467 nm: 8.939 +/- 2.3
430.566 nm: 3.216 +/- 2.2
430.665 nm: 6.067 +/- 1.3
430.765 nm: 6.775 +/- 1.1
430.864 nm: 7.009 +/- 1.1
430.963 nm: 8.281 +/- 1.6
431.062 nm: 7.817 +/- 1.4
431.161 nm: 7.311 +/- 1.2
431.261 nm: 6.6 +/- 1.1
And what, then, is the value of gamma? 0.114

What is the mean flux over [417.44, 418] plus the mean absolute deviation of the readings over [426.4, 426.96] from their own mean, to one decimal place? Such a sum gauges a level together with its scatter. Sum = 8.2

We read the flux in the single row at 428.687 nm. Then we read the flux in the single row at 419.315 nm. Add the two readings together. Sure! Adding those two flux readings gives 17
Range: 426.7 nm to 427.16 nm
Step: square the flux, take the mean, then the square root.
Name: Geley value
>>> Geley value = 7.3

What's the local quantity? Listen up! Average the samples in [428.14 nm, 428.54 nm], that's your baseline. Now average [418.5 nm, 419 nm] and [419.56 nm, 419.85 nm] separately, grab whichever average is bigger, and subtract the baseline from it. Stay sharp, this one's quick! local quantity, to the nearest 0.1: 1.1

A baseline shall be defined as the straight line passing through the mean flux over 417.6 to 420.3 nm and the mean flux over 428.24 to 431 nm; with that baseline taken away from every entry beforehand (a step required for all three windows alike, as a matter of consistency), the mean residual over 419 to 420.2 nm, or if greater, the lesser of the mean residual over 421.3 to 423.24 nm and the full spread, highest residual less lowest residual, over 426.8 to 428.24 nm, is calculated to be 0.80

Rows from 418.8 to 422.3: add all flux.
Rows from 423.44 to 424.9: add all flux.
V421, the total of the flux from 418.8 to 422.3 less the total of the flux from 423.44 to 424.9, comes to 172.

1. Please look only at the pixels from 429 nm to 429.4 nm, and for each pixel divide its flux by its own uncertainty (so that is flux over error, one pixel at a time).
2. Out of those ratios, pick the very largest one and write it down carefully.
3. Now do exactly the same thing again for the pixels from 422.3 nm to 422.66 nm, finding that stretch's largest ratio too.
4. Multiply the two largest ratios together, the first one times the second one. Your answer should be 64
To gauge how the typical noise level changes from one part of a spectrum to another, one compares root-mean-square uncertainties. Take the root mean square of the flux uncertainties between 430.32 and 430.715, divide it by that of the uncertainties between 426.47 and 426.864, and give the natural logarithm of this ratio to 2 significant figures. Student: 0.53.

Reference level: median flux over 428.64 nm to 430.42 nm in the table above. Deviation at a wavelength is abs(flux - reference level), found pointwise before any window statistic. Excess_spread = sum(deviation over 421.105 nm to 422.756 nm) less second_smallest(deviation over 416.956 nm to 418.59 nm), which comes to 20.7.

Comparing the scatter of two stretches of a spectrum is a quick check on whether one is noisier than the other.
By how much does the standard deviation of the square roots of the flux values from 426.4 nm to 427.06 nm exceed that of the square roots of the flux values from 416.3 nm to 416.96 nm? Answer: -0.07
